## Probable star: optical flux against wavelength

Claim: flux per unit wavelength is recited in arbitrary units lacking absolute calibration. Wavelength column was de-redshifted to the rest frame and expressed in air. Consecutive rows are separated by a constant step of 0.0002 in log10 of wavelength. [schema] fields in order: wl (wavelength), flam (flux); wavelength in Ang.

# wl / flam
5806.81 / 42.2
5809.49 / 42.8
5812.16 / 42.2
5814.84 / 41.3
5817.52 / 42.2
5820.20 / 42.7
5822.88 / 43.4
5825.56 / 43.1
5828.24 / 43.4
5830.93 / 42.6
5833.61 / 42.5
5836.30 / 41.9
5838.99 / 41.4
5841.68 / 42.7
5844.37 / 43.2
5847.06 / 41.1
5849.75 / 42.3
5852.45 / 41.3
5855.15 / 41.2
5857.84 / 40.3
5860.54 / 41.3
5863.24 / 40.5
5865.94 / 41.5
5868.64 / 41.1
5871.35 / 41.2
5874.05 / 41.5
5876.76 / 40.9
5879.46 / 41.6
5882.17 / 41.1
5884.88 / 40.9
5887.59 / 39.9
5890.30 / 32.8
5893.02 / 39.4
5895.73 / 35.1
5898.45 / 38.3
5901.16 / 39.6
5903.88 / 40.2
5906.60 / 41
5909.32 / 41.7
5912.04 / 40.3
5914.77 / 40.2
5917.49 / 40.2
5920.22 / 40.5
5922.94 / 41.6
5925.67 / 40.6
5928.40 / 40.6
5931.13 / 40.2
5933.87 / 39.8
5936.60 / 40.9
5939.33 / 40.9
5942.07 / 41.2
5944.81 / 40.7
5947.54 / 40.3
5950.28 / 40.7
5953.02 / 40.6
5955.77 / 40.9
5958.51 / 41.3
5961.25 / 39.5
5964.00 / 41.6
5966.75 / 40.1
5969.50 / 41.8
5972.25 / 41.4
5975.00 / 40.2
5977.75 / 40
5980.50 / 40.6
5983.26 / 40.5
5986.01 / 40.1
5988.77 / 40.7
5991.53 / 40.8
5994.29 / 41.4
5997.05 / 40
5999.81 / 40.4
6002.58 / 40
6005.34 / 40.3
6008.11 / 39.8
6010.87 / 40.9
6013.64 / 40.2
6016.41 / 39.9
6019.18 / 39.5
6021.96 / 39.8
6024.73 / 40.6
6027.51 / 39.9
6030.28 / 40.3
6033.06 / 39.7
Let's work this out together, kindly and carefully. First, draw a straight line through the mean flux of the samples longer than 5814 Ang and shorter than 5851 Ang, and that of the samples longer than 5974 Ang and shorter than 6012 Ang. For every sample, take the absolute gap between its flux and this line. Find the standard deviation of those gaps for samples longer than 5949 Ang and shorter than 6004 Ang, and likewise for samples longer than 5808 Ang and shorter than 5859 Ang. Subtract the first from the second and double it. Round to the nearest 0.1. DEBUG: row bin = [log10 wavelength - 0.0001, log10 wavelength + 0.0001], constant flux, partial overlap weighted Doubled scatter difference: 0.2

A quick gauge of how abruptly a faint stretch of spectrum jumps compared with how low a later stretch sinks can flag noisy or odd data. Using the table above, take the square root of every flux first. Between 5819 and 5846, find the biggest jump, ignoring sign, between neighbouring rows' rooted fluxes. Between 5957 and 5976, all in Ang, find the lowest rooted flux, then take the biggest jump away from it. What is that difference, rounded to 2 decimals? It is 6.18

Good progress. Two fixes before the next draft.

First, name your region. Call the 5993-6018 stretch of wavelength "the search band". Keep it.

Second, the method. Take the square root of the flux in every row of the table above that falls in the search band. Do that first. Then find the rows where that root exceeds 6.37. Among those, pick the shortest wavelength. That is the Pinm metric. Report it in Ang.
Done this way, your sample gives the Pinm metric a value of 5994.29 Ang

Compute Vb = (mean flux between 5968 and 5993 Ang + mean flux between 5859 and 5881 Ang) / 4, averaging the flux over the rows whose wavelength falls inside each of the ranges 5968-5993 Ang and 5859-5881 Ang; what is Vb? 20.5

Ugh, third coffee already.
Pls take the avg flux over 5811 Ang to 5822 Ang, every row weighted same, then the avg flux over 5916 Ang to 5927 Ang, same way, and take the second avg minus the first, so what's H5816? -1.4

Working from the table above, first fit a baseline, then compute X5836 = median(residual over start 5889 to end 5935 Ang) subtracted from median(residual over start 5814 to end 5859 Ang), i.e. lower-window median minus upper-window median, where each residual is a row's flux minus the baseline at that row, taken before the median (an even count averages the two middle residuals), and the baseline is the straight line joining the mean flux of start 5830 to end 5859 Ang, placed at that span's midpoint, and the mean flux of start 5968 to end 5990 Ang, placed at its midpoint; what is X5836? 1.5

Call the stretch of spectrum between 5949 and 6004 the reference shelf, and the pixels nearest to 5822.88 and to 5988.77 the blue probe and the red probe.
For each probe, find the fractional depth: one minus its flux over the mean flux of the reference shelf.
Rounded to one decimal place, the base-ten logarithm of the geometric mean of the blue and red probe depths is -2.0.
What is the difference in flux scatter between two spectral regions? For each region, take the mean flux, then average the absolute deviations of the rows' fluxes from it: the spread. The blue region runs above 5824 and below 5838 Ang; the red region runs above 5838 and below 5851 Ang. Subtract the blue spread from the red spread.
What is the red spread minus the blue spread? 0.27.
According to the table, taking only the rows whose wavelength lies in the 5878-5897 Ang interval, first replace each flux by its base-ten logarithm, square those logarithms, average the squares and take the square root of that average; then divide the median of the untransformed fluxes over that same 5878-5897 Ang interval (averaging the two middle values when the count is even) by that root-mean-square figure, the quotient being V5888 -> 25.2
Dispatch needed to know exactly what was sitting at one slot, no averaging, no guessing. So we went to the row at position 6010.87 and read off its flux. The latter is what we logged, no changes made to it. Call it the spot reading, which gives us 40.9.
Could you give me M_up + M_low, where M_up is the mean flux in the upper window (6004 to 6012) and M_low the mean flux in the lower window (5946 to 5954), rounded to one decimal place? 80.9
